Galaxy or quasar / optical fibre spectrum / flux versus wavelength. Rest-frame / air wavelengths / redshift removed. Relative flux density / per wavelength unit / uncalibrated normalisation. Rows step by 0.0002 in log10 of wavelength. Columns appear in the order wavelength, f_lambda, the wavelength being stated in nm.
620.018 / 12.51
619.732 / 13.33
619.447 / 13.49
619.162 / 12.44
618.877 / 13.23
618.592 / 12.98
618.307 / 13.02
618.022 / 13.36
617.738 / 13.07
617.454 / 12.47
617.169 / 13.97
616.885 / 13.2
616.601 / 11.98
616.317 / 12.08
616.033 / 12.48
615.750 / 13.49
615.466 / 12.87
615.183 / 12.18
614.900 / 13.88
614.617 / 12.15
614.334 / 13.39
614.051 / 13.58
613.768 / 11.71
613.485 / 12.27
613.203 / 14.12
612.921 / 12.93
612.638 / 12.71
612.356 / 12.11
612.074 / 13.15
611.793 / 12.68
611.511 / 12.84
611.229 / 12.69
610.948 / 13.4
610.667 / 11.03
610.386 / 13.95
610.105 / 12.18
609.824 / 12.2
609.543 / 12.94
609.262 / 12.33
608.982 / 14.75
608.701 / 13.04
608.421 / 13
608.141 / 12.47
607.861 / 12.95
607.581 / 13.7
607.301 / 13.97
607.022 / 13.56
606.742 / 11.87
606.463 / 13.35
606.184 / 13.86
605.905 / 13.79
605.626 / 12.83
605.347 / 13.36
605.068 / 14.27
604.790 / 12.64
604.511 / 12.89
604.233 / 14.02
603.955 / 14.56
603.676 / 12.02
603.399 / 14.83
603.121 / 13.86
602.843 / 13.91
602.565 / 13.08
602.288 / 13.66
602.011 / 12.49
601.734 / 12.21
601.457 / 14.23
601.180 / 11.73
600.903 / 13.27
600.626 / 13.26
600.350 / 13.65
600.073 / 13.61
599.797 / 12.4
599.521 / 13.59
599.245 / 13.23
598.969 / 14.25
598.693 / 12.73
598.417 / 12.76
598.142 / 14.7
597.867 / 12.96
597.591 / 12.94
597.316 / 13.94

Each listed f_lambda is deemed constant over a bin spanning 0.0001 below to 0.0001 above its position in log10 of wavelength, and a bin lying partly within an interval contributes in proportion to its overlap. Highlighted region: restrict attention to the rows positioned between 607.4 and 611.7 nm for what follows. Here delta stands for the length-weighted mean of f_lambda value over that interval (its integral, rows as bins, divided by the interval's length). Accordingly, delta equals 12.90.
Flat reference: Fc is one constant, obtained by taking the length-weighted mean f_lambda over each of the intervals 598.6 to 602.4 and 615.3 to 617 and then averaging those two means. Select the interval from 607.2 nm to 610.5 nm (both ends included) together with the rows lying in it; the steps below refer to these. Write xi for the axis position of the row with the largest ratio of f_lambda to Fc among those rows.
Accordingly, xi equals 608.982 nm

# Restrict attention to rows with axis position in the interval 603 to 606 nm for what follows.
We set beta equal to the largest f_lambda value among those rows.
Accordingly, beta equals 14.83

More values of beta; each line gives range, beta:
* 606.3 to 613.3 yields 14.75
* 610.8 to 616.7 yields 14.12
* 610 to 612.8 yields 13.95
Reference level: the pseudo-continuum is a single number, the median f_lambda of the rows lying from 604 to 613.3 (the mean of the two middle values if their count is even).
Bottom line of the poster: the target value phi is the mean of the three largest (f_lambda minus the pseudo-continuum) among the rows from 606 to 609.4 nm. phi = 1.2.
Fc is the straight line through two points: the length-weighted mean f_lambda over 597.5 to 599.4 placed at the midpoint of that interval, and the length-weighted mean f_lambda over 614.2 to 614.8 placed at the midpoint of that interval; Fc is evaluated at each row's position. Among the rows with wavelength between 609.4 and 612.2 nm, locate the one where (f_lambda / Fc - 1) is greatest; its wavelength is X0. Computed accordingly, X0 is 610.386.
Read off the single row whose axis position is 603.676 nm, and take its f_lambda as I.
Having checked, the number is 12.02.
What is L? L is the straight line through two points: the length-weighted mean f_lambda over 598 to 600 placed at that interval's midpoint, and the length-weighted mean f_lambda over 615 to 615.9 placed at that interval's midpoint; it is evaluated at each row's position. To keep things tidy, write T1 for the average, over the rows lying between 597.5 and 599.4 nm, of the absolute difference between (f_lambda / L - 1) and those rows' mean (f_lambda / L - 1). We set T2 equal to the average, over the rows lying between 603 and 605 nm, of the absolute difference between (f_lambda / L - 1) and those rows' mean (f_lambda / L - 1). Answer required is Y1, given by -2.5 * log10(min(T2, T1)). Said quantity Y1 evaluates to 3.31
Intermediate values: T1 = 0.047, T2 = 0.066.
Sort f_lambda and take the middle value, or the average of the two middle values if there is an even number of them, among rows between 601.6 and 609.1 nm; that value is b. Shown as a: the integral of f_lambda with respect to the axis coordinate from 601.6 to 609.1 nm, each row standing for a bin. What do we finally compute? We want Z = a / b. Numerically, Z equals 7.5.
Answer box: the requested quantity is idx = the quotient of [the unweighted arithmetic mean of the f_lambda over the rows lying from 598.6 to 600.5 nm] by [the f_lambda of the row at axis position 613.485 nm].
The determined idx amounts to 1.09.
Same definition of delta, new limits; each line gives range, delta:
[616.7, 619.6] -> 13.11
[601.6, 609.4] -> 13.33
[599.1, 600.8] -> 13.29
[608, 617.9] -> 12.84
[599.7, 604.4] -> 13.35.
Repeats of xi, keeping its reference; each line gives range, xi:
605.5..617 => 608.982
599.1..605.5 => 603.399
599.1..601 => 600.350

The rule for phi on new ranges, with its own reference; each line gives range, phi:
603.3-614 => 1.8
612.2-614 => 0.3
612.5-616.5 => 0.9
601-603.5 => 1.4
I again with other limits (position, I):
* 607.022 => 13.56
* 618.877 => 13.23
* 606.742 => 11.87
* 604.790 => 12.64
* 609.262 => 12.33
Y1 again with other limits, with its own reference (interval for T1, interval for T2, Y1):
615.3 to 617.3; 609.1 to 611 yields 3.34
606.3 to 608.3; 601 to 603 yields 3.37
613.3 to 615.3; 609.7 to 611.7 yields 3.17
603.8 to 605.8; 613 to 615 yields 3.27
